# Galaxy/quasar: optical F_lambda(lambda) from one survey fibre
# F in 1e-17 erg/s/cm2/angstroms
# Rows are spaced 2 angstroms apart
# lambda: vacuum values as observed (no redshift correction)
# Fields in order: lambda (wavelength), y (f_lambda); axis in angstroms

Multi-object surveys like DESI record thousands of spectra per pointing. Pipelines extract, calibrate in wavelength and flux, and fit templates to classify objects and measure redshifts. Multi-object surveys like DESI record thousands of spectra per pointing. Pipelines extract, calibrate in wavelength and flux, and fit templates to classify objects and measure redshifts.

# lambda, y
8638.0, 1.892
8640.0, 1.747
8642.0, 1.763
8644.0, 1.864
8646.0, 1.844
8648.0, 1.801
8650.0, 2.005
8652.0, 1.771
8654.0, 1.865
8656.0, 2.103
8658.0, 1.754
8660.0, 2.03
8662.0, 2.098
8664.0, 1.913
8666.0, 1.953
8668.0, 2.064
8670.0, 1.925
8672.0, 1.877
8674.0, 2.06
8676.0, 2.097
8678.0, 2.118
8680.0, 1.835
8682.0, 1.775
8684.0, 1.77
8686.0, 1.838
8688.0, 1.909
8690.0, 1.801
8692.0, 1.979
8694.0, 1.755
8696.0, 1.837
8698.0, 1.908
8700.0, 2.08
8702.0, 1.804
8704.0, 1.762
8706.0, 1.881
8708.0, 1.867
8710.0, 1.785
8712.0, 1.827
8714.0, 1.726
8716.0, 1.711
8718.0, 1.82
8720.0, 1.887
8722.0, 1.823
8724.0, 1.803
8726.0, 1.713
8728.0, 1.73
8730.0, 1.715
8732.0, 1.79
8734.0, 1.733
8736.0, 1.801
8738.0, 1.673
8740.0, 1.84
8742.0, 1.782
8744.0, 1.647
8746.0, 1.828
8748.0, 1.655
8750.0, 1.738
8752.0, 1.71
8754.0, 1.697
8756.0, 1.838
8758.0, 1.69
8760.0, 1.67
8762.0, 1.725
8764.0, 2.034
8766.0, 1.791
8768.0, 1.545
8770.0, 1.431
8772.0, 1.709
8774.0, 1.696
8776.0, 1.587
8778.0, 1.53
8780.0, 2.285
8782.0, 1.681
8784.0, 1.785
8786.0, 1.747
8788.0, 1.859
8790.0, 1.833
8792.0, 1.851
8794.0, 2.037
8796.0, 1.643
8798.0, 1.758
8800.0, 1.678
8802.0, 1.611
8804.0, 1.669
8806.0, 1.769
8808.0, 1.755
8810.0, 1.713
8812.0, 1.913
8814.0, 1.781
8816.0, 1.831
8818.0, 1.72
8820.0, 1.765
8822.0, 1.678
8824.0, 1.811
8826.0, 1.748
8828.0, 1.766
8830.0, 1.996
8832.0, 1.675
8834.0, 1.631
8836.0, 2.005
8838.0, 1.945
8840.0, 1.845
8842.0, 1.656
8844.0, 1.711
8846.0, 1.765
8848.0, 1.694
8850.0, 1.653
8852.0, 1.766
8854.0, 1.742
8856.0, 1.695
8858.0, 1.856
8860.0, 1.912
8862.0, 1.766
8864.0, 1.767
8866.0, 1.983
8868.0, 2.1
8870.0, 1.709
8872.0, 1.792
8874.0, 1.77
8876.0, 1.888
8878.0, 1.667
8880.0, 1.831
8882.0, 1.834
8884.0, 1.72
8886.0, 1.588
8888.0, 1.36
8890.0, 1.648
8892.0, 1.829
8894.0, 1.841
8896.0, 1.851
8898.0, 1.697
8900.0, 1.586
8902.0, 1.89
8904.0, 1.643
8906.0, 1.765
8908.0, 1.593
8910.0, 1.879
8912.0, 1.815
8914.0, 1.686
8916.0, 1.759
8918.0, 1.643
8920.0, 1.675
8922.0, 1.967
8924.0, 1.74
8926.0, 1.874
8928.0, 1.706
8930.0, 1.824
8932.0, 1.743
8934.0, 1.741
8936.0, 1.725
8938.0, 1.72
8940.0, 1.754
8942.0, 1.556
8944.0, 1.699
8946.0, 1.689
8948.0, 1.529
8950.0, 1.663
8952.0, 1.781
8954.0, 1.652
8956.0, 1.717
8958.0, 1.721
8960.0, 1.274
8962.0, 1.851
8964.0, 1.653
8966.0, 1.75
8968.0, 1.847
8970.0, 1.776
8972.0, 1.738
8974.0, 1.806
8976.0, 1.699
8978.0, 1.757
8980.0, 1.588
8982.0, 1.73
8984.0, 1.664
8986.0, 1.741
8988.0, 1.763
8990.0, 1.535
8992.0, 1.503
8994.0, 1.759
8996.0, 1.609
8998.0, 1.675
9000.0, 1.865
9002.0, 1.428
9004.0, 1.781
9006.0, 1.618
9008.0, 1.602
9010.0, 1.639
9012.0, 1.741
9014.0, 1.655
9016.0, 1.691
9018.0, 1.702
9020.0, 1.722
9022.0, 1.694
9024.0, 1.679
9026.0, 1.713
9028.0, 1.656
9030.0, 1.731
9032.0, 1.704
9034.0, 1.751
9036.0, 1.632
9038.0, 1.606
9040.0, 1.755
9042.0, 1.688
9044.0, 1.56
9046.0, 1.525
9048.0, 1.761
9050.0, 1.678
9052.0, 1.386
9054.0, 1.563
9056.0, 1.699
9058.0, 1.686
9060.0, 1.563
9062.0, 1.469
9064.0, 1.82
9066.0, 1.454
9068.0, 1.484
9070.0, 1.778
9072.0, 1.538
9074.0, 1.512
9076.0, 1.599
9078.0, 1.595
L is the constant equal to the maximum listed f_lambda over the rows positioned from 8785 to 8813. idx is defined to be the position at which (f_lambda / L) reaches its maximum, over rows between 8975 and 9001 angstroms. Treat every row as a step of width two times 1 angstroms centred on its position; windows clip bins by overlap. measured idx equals 9000.0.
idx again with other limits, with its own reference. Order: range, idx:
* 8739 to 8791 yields 8780.0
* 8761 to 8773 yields 8764.0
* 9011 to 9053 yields 9048.0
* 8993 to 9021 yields 9000.0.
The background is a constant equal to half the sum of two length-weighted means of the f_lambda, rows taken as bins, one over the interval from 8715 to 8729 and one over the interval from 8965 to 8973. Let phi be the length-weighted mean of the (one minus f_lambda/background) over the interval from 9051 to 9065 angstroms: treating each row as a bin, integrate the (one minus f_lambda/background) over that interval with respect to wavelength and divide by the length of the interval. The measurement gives 0.10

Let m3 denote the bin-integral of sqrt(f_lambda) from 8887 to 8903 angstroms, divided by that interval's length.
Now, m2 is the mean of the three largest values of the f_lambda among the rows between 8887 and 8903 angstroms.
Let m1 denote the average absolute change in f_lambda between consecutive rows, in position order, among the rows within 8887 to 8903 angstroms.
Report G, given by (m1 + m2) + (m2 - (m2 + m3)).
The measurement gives 0.71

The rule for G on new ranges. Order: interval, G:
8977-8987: 0.55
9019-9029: 0.44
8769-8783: 0.90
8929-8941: 0.48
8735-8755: 0.61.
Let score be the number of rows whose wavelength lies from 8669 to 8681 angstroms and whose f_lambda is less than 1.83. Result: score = 0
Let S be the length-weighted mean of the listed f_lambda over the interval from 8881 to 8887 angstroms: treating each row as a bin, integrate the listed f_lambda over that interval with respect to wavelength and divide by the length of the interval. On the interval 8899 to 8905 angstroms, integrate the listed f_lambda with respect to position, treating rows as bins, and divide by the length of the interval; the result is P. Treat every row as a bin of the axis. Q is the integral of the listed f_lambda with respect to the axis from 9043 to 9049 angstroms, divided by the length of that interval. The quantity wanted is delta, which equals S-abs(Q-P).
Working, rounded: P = 1.71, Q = 1.62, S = 1.71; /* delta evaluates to 1.62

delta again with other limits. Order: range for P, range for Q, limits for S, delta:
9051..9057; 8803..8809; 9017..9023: 1.52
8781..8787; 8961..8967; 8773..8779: 1.59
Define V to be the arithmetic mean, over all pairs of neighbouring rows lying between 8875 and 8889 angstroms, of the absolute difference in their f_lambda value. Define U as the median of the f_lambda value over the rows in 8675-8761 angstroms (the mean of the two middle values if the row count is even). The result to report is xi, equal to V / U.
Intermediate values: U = 1.80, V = 0.144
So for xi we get 0.080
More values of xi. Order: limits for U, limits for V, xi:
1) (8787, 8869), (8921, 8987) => 0.070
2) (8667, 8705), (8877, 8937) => 0.073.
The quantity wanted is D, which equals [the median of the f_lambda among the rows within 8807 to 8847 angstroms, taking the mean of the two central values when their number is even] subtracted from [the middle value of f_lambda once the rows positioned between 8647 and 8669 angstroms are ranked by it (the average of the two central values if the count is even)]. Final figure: 0.2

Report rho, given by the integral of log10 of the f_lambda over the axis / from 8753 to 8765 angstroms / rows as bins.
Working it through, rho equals 2.98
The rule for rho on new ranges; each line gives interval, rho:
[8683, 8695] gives 3.18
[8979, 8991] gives 2.67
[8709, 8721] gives 3.04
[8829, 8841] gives 3.19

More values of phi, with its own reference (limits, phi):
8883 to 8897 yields 0.05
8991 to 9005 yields 0.07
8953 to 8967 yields 0.07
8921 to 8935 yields -0.01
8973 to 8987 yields 0.04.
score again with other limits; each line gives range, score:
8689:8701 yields 2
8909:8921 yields 5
